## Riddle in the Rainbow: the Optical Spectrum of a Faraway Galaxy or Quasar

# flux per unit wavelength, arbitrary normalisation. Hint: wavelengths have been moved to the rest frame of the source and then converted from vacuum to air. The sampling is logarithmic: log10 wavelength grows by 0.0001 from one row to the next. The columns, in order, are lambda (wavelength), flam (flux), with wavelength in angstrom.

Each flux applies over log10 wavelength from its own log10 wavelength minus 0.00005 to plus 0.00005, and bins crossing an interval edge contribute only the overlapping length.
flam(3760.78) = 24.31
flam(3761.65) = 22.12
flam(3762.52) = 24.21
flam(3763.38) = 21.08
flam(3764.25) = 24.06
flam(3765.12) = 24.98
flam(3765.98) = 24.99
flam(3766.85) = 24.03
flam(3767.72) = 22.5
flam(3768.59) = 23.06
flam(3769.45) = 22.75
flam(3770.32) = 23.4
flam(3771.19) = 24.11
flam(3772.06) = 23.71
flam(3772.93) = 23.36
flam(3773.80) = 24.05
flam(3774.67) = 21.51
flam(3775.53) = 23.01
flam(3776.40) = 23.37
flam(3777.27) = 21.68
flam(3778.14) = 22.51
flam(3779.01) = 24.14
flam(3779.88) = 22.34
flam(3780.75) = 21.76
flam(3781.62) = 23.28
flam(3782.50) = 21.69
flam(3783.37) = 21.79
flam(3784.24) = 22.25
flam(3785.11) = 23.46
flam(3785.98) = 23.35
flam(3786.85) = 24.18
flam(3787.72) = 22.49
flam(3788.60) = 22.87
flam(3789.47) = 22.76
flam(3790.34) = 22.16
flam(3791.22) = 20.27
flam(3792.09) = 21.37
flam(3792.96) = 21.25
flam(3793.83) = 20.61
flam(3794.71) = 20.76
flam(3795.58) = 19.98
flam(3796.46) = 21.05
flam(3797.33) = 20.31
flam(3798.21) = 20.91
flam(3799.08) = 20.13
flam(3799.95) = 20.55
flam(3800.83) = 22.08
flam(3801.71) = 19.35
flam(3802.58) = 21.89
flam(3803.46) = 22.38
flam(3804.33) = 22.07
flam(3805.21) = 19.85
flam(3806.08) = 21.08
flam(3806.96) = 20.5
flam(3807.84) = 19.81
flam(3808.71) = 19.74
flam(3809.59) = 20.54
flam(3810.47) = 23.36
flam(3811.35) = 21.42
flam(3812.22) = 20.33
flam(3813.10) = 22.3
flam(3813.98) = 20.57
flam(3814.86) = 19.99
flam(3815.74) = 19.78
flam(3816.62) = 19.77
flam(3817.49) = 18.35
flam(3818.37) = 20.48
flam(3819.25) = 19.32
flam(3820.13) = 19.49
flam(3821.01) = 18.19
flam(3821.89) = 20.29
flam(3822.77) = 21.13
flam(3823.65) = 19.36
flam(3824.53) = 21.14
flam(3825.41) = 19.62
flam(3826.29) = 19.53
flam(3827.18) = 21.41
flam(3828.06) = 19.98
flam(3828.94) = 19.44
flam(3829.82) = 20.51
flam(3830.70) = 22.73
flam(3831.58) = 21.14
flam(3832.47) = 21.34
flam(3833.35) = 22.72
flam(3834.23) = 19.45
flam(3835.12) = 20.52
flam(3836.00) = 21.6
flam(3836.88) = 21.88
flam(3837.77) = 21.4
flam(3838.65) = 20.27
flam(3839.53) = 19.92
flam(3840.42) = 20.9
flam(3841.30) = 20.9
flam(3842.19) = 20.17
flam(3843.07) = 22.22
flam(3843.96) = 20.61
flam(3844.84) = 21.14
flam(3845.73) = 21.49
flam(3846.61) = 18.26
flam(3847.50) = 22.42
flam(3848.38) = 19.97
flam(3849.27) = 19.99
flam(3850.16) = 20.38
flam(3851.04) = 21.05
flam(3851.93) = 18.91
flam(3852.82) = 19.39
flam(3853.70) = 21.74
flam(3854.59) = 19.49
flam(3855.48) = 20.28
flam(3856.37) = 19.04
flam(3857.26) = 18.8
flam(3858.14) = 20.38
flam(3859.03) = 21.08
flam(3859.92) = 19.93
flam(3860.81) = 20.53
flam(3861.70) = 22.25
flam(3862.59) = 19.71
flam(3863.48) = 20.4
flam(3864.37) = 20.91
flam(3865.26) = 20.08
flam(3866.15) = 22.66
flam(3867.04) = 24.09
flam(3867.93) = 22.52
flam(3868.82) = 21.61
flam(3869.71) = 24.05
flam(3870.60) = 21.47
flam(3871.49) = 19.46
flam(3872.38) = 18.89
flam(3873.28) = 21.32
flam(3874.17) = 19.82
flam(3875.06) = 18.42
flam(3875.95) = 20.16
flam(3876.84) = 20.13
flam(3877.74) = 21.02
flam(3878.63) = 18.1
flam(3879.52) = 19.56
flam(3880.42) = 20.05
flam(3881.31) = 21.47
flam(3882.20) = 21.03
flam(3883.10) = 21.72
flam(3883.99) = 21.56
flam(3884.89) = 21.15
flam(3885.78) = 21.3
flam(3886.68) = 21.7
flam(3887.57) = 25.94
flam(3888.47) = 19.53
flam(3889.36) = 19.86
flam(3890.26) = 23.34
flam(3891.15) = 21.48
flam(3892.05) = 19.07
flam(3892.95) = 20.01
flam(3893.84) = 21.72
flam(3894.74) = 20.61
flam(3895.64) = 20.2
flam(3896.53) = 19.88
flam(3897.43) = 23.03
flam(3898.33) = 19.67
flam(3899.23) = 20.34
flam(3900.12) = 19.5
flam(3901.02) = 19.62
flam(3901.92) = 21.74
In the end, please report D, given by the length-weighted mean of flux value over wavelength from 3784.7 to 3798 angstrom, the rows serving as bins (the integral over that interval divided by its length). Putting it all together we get 21.8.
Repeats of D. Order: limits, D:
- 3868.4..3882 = 20.4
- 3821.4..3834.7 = 20.6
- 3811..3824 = 20.1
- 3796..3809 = 20.8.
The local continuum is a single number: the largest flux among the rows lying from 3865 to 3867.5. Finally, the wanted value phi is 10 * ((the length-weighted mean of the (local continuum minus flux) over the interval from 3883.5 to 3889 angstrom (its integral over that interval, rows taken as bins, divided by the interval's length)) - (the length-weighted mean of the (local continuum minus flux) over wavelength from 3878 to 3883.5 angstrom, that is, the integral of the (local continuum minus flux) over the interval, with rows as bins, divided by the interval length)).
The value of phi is -15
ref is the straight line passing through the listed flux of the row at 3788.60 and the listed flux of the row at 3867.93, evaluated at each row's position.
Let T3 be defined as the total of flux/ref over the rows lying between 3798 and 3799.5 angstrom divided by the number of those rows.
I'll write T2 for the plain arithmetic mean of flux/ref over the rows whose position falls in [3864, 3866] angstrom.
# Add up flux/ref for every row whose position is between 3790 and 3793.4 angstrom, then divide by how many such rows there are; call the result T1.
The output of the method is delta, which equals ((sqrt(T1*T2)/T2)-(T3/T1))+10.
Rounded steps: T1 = 0.93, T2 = 0.91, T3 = 0.899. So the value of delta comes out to 10.0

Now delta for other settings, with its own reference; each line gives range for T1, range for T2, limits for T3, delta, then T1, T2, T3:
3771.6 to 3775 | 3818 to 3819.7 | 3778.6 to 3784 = 10.1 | 1.01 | 0.88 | 0.982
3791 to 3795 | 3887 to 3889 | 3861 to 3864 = 9.9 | 0.91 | 1.01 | 0.922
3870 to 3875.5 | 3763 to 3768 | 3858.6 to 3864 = 9.9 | 0.88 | 1.03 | 0.916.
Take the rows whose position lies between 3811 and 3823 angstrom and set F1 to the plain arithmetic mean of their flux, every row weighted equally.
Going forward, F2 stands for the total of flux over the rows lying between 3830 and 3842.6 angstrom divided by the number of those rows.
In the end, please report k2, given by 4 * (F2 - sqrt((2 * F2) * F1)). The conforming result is -32.1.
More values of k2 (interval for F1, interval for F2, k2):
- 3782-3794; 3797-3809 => -38.3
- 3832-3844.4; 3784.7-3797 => -33.7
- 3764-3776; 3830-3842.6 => -41.7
